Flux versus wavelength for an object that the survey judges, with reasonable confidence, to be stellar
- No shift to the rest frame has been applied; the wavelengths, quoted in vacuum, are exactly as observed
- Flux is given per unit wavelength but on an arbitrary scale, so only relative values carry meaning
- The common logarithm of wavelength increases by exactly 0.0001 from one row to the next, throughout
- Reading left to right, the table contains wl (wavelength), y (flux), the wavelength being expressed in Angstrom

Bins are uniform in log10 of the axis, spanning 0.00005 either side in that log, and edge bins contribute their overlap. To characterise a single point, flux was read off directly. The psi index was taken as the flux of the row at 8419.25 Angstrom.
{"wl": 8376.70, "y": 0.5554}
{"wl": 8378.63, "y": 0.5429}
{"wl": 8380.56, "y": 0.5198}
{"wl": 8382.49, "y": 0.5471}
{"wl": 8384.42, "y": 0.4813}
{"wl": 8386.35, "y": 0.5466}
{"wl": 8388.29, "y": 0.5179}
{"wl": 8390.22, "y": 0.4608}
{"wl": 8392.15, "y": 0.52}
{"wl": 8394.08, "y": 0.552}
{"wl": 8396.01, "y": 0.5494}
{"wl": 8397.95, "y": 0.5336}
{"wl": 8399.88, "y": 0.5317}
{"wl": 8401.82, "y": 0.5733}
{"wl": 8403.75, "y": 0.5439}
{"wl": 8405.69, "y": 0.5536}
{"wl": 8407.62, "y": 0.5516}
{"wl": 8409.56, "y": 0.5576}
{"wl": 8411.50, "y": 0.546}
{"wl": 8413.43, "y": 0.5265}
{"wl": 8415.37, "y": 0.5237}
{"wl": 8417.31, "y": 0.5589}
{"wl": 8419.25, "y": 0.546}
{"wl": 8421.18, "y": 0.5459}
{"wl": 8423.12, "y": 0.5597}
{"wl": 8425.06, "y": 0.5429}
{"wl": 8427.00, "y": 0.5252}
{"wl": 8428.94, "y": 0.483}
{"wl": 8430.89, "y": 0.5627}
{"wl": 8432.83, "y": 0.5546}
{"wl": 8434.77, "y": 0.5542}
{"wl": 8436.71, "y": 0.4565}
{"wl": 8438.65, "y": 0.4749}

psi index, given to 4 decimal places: 0.5460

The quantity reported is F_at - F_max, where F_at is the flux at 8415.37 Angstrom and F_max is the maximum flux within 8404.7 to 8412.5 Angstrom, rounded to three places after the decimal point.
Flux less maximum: -0.034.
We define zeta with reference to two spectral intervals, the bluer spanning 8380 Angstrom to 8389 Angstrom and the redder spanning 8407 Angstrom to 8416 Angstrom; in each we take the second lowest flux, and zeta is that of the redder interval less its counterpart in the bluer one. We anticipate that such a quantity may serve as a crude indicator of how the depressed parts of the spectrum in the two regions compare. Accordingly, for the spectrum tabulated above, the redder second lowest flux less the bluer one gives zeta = 0.009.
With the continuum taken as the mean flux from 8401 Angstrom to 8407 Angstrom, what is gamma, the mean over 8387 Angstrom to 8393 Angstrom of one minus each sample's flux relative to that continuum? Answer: 0.10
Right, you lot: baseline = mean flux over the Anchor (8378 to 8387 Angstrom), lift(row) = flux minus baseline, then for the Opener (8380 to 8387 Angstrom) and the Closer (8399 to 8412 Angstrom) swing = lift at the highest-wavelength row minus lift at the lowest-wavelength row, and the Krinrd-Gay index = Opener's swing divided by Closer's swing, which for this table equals 1.87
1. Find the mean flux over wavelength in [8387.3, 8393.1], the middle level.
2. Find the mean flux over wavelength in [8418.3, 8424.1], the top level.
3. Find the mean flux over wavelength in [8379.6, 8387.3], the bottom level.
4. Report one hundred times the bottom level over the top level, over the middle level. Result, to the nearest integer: 190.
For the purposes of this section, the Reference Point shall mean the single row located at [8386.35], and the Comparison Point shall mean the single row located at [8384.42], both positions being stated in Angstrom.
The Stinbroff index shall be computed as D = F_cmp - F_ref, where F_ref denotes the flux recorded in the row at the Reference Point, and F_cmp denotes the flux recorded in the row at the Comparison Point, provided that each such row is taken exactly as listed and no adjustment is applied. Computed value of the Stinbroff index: -0.07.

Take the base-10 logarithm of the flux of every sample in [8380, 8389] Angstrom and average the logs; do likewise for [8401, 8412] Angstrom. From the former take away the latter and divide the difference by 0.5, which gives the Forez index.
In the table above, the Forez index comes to -0.052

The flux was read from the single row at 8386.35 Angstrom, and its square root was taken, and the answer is 0.7393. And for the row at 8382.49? 0.7397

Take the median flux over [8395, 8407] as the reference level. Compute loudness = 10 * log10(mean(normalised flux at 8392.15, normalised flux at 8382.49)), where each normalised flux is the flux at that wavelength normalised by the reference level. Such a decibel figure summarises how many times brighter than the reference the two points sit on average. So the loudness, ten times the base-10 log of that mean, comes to -0.11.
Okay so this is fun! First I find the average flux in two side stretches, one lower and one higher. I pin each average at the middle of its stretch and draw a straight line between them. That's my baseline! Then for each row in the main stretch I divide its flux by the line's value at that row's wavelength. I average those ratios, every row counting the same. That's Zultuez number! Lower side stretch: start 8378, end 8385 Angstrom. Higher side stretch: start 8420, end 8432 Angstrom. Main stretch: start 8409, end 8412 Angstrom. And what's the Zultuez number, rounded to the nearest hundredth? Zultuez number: 1.04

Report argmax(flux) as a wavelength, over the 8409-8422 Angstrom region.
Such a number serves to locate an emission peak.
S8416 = 8417.31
